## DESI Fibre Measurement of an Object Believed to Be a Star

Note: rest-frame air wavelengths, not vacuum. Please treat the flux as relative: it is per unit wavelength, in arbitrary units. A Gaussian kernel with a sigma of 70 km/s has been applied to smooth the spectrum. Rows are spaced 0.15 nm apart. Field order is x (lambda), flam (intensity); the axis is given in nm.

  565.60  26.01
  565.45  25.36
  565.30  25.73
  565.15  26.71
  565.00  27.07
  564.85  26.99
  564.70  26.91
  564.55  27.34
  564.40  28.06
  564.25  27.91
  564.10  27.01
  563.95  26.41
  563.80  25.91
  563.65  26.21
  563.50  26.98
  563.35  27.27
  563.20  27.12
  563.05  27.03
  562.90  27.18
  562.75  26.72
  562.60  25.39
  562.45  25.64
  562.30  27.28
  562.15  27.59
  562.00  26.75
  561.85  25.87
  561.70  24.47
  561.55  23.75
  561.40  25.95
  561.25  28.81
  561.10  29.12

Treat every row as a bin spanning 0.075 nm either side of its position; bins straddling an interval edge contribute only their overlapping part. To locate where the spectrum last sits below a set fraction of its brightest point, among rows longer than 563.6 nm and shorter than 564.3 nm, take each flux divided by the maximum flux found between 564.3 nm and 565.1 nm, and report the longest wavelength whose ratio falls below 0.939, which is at 563.80 nm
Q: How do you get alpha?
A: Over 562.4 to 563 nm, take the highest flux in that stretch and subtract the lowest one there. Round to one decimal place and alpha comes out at 1.8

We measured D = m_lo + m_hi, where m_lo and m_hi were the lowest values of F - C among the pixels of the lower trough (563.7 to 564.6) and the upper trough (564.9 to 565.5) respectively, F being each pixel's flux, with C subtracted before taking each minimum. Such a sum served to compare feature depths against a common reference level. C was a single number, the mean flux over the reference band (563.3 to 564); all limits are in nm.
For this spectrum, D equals -1.8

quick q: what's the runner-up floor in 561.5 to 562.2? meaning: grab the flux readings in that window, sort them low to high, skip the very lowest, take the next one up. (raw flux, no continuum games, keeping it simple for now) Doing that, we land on 24.47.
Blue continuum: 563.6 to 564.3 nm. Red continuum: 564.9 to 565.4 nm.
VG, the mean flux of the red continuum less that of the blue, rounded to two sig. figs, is -0.19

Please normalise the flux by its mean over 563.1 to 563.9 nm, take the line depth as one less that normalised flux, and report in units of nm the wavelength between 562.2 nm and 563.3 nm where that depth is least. 562.30 nm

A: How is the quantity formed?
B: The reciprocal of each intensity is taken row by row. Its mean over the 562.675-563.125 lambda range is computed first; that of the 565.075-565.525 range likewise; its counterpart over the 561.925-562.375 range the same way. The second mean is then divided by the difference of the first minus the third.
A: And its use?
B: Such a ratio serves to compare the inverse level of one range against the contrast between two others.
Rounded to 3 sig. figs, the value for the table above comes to 125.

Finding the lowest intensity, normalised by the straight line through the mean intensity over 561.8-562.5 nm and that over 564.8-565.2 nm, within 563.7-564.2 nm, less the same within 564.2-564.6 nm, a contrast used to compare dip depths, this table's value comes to -0.05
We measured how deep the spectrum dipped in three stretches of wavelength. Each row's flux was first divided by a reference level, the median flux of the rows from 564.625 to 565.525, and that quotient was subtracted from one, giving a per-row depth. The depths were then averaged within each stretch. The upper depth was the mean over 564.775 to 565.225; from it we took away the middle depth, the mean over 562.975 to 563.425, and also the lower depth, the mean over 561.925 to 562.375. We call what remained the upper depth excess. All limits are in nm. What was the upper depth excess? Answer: 0.023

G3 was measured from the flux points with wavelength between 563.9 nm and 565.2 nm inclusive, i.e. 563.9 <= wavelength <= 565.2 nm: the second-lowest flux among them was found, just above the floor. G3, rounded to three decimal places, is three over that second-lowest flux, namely 0.112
